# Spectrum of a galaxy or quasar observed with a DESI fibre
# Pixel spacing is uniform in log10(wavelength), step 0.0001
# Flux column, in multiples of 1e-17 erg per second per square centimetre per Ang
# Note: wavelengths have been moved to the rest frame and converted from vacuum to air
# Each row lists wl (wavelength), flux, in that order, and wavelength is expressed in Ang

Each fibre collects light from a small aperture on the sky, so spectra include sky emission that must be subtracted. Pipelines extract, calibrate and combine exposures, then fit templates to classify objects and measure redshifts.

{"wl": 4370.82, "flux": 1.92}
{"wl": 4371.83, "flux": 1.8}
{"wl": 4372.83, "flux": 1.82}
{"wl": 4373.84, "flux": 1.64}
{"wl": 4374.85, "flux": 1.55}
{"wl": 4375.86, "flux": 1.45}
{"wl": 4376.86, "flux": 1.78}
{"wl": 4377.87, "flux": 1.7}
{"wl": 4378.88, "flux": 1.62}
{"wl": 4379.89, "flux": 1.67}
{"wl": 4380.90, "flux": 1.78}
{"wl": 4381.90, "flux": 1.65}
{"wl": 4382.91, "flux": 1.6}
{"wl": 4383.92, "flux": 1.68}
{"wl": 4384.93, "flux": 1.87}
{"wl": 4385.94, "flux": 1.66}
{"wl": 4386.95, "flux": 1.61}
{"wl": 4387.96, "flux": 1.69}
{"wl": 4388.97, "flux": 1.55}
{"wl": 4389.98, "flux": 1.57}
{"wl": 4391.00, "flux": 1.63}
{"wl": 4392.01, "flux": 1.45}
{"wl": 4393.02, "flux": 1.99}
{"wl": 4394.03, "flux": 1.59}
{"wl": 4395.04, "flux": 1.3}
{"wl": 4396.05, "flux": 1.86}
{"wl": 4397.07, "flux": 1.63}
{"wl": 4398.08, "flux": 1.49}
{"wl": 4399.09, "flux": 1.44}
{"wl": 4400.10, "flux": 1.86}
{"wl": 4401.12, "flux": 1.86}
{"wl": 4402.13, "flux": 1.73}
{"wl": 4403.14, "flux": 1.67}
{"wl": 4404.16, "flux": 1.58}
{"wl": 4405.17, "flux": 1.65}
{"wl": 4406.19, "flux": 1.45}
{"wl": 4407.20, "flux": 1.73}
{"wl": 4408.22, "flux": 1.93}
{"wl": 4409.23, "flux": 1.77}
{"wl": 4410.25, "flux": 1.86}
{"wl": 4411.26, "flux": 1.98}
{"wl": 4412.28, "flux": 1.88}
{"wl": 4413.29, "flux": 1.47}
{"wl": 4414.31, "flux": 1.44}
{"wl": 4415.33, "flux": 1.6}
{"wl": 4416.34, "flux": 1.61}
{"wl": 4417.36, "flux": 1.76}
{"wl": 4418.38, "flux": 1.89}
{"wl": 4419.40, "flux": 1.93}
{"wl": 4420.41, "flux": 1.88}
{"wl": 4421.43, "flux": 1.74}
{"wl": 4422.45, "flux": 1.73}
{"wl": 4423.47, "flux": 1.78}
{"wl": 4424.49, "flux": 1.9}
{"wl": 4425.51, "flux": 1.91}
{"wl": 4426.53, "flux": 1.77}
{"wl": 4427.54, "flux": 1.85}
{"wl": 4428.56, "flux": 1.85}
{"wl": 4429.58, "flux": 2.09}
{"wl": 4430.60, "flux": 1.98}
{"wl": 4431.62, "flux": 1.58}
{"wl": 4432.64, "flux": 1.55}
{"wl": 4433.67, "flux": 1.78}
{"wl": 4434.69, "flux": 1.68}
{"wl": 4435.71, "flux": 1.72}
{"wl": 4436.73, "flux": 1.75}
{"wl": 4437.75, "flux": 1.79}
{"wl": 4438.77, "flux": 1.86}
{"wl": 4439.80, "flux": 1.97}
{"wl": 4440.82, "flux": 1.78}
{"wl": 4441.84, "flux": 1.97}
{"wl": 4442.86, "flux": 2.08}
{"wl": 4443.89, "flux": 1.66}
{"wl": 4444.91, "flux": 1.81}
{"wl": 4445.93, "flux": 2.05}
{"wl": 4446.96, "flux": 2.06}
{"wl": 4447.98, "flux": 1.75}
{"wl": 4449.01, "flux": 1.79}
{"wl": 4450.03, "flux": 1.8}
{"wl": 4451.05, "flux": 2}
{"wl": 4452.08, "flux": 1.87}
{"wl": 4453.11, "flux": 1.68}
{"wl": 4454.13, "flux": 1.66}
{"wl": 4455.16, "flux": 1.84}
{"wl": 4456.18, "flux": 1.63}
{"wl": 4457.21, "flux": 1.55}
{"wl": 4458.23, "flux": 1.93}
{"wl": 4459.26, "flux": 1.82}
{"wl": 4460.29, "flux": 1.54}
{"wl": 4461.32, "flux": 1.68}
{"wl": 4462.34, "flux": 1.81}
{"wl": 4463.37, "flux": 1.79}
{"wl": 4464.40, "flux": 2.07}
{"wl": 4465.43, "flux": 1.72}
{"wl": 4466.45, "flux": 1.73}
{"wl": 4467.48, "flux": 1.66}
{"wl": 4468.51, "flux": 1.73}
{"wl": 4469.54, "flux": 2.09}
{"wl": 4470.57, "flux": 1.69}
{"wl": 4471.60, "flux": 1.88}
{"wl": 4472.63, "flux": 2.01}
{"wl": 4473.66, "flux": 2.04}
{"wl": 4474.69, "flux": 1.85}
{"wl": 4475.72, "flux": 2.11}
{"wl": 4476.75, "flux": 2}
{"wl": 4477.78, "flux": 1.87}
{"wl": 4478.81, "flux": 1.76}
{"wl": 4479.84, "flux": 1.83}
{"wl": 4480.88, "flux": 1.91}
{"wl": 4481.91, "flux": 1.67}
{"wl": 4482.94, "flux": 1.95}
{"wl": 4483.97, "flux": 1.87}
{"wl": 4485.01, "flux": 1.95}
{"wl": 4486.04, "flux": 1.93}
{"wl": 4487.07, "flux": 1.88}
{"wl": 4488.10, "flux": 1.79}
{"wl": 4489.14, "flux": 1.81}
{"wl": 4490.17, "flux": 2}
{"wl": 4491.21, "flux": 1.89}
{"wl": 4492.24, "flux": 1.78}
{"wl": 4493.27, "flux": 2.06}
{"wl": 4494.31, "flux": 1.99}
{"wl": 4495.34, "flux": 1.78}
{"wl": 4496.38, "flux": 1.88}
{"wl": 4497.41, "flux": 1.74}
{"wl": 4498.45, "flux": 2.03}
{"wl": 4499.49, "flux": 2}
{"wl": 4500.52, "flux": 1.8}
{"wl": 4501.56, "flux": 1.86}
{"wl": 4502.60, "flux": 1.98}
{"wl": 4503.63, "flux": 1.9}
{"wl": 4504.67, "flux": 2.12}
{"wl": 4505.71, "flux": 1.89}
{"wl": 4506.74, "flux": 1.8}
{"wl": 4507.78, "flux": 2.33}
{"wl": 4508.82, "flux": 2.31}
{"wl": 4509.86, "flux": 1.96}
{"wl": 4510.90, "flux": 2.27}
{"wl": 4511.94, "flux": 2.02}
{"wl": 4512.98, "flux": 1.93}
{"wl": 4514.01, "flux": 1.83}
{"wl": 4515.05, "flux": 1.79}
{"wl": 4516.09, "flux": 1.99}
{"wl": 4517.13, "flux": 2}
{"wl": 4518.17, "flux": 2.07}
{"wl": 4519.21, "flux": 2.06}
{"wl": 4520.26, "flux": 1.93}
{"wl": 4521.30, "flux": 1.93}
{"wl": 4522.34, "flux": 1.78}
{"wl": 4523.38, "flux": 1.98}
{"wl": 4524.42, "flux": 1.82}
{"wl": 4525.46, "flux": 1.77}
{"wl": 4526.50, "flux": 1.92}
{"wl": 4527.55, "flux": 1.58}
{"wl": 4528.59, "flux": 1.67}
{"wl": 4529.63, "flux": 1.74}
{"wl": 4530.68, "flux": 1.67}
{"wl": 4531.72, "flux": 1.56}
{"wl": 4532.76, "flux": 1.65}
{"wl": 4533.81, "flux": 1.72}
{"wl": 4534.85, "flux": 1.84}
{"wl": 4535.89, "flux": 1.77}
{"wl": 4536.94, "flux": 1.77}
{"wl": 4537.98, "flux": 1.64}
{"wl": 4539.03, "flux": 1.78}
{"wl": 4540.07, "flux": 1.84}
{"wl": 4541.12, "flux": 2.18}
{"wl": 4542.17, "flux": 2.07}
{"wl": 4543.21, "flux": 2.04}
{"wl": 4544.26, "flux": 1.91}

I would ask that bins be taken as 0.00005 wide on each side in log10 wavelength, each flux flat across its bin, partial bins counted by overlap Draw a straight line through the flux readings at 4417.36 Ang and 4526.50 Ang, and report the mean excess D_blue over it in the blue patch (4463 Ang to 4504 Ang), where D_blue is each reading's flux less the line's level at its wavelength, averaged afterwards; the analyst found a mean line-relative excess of 0.025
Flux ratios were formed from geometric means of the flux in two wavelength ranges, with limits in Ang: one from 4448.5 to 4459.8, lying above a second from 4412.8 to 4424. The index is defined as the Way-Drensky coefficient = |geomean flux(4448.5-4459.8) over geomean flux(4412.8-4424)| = 1.04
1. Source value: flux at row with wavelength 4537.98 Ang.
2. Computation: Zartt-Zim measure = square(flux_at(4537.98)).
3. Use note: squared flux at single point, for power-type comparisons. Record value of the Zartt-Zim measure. 2.7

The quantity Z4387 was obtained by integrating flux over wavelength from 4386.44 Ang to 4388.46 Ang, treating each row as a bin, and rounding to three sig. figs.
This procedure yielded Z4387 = 3.33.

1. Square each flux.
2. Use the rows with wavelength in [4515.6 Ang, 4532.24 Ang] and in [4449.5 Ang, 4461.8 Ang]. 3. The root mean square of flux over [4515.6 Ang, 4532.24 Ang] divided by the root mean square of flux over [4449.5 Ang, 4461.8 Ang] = 1.05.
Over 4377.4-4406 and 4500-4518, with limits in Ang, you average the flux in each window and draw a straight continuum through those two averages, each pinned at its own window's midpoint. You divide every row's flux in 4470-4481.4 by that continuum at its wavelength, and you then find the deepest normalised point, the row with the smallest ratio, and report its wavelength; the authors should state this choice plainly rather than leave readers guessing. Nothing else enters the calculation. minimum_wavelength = 4470.57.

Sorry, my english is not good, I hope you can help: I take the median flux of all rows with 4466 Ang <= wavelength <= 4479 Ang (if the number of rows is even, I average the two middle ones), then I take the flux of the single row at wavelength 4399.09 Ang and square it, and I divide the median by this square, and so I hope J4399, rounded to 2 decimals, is 0.90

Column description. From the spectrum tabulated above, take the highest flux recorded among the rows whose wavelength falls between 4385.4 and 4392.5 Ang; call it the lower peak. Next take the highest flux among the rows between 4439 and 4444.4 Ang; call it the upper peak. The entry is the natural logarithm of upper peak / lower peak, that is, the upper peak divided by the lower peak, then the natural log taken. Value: 0.21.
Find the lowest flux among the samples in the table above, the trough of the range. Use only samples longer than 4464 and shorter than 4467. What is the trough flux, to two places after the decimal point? 1.72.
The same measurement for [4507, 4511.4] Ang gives 1.96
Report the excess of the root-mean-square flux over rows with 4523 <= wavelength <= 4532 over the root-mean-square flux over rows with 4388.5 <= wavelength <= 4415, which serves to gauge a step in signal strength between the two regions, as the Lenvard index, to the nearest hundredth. 0.07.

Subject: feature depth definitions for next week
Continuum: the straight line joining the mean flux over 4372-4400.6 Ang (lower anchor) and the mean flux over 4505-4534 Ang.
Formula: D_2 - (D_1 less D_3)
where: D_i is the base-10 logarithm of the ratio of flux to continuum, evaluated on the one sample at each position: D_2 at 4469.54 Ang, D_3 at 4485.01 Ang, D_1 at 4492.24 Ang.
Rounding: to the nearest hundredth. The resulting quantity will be 0.11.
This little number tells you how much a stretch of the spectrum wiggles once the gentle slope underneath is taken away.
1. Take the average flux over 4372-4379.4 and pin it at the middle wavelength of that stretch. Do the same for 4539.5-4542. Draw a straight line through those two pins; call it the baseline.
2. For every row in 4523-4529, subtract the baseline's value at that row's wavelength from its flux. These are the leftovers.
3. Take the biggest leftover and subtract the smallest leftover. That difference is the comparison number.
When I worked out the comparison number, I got 0.41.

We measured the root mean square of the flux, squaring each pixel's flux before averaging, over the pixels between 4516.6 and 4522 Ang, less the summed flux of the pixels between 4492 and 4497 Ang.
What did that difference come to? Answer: -7.5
